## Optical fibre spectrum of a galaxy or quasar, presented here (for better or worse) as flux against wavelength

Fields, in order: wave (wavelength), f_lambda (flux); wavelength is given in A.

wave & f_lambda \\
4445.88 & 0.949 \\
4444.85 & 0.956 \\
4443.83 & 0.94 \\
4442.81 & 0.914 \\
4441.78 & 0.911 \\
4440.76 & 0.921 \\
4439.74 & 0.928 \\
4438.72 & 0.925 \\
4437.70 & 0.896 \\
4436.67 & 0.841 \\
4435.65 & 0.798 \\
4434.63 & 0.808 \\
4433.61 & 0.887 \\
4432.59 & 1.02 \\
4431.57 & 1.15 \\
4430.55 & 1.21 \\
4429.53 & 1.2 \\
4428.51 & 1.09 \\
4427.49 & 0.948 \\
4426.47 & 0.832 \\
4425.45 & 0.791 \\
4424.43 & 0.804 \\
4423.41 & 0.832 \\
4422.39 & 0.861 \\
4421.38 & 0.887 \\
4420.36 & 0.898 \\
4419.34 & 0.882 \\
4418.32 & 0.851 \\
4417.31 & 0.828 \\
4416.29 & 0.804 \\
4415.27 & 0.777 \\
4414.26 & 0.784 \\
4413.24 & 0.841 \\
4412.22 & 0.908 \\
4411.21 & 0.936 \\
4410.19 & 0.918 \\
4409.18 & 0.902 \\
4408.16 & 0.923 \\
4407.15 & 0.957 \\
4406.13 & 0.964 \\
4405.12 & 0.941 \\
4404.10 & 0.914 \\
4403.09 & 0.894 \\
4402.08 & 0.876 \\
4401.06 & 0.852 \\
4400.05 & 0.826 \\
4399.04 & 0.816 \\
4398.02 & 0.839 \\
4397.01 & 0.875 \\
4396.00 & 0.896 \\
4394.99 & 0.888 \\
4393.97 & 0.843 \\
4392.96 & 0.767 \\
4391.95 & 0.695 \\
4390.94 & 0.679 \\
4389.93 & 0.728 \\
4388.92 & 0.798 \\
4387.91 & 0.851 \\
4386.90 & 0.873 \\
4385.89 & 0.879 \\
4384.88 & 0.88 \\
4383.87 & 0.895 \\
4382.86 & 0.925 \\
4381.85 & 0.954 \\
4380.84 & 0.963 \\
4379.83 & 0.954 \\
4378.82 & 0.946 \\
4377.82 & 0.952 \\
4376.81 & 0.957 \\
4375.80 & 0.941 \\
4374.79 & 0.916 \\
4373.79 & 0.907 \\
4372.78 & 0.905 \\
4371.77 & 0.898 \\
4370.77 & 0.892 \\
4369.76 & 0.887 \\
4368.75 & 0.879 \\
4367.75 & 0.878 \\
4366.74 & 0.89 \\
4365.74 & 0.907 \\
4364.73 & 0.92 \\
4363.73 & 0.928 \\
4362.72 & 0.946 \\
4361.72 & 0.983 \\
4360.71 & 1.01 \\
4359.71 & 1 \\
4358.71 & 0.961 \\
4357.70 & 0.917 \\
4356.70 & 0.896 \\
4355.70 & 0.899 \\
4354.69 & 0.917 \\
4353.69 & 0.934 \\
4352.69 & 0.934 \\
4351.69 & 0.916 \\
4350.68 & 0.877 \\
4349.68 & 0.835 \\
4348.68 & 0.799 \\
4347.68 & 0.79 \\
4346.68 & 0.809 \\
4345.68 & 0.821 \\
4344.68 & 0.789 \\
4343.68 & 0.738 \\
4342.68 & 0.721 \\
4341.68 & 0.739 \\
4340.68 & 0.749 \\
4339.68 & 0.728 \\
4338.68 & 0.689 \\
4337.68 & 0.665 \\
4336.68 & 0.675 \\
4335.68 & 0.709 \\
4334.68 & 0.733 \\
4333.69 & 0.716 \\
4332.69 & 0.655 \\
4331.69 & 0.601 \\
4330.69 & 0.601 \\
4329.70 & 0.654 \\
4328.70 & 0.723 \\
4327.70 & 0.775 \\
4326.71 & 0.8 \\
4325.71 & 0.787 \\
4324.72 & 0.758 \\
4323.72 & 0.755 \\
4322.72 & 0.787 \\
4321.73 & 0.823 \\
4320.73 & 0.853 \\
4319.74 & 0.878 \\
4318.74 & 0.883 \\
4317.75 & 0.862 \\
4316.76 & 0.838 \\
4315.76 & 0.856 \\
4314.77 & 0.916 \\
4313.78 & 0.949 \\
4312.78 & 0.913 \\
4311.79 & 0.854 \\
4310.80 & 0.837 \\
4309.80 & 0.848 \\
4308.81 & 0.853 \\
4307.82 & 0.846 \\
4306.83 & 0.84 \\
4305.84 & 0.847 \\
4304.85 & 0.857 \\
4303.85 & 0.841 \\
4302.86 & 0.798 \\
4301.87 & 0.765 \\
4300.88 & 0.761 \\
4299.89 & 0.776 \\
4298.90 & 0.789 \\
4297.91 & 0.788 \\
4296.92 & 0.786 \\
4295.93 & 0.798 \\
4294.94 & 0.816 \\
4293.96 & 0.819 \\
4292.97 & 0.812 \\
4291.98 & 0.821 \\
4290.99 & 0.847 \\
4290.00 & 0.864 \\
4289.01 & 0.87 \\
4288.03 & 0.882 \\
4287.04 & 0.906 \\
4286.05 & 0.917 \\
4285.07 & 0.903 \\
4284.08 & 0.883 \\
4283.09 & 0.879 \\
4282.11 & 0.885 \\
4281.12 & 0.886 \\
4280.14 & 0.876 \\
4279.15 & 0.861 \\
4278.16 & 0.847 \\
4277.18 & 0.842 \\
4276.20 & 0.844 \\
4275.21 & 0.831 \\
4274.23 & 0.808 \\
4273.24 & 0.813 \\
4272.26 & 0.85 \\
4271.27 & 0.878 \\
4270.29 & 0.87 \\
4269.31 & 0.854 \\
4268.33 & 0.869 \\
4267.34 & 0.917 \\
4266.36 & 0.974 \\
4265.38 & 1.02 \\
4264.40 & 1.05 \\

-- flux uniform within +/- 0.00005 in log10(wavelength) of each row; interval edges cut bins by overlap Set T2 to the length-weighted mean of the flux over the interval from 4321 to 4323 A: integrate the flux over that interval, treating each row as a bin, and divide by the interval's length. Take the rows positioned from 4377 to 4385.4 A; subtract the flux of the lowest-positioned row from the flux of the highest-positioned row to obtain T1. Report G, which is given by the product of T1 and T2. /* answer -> -0.06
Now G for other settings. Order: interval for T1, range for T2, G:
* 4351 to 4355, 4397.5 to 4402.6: 0.00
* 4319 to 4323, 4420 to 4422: -0.08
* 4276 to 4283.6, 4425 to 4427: 0.03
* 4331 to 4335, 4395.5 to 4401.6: 0.11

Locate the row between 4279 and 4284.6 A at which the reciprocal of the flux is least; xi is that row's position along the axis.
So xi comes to 4281.12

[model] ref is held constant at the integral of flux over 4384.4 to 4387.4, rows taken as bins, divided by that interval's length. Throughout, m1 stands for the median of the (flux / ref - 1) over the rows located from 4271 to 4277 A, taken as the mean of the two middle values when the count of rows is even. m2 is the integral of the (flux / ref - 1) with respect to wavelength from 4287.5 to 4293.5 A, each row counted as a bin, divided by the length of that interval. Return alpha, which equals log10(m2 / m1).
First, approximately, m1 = -0.05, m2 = -0.03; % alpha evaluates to -0.2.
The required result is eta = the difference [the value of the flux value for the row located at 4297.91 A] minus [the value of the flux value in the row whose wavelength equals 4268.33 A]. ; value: -0.08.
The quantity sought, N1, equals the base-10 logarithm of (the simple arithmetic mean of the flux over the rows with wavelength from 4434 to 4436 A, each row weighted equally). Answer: -0.095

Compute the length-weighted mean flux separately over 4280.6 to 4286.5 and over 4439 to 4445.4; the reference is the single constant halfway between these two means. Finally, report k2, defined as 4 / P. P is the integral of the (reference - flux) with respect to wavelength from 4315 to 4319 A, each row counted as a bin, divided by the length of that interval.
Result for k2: 82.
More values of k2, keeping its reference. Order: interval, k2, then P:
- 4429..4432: -14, -0.28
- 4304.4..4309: 64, 0.06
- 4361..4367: -176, -0.02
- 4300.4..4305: 36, 0.11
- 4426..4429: -86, -0.05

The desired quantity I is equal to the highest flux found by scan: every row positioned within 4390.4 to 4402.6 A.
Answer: 0.896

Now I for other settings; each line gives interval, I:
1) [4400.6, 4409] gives 0.964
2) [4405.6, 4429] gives 1.09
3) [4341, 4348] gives 0.821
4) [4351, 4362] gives 1.01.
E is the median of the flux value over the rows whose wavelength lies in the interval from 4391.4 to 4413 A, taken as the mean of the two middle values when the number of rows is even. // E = 0.89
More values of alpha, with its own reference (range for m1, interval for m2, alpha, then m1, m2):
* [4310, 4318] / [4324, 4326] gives 0.8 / -0.02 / -0.12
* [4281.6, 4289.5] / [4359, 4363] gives 1.2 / 0.01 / 0.12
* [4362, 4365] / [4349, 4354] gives -0.5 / 0.06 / 0.02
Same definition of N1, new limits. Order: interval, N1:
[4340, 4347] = -0.115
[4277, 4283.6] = -0.061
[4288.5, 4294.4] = -0.076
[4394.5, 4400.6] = -0.067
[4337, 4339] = -0.169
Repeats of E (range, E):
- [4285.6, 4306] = 0.82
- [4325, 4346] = 0.72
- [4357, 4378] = 0.92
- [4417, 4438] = 0.88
